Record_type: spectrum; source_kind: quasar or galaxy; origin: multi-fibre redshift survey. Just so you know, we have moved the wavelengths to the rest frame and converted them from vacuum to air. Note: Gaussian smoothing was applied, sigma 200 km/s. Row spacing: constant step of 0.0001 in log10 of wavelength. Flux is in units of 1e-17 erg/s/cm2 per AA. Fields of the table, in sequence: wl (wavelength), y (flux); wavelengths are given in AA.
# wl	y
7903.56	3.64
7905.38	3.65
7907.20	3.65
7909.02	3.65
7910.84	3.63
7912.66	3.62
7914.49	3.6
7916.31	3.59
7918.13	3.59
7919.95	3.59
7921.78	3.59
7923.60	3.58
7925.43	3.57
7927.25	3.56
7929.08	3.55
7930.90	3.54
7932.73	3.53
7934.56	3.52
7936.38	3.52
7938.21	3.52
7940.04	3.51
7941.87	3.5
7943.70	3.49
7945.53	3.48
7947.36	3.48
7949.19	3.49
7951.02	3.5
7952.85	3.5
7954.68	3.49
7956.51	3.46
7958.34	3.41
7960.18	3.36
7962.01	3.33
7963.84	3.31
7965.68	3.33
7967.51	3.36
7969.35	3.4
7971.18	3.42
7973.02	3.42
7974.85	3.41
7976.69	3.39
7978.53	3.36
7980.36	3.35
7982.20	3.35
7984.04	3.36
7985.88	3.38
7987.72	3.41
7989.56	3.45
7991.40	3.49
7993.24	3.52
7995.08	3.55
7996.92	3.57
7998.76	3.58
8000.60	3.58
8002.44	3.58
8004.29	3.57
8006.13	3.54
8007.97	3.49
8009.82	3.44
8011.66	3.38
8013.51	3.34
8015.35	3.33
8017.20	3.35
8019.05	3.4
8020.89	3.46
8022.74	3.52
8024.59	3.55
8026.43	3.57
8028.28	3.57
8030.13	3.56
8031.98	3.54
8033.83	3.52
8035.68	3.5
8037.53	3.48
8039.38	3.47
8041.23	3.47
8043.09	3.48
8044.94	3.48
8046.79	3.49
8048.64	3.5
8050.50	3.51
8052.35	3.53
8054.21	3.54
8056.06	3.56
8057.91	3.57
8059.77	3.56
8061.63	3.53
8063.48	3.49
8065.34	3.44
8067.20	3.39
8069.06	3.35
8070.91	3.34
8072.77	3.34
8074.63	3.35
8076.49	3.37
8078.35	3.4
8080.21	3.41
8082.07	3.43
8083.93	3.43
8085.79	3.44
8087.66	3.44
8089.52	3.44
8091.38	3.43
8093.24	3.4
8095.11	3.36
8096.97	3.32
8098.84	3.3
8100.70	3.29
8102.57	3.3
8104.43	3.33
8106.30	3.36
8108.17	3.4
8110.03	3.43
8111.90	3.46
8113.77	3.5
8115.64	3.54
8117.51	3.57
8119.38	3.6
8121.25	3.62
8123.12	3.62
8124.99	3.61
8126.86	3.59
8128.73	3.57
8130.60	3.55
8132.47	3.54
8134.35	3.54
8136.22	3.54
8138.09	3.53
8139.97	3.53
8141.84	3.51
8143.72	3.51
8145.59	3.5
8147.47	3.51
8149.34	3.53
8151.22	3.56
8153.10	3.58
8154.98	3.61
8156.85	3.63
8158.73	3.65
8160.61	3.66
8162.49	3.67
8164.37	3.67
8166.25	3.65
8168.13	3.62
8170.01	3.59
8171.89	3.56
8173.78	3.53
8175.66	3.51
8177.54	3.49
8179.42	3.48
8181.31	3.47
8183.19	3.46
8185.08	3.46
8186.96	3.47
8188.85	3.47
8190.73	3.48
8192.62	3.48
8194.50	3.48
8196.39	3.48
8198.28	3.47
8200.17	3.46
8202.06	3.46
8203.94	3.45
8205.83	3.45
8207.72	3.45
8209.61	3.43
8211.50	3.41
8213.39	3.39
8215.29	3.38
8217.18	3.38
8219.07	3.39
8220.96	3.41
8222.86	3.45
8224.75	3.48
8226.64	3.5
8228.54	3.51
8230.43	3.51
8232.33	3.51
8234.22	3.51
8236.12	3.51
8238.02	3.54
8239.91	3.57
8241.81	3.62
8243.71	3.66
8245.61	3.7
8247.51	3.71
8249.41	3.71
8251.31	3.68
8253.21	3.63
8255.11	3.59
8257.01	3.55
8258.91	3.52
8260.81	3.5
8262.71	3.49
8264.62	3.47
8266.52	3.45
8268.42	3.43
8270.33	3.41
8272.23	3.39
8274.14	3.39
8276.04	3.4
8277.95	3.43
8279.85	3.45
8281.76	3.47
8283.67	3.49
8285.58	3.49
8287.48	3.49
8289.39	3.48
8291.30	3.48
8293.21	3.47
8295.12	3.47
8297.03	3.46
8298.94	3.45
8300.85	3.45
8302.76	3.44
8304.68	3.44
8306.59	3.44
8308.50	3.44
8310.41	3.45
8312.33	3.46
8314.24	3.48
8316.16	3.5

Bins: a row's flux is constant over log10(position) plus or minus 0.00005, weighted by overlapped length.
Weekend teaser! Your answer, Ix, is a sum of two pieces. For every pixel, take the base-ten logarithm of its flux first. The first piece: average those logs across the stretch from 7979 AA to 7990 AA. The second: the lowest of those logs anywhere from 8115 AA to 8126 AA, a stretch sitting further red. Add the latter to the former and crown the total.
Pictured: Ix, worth 1.08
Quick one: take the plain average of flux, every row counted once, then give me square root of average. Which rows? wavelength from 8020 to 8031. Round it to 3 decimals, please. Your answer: 1.881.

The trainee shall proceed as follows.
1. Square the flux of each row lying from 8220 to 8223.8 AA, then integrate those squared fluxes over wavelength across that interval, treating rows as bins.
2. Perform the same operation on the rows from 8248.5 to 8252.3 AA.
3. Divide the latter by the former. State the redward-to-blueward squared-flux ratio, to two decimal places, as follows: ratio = 1.16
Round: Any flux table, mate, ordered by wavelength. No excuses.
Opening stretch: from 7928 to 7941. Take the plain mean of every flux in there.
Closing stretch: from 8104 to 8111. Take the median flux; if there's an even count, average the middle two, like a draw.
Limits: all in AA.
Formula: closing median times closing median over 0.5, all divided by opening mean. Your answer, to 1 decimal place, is 6.5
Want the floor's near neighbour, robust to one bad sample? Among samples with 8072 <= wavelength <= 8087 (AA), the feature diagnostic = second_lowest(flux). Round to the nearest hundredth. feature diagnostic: 3.35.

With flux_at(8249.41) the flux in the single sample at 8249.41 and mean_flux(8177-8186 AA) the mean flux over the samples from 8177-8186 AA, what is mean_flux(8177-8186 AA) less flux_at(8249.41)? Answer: -0.24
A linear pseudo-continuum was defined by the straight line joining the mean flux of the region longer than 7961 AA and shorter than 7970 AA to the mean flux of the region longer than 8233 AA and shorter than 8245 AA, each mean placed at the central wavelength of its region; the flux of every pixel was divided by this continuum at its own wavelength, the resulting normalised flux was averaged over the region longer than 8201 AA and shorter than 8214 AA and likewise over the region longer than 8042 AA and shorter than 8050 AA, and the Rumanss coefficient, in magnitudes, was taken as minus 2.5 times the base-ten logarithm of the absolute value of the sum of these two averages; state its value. -0.748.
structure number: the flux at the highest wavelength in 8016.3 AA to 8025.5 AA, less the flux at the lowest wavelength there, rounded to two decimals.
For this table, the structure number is 0.20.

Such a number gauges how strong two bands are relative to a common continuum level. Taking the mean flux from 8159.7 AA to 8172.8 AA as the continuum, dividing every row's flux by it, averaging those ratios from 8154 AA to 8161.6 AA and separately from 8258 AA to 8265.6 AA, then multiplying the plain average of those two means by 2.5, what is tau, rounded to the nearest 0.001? 2.455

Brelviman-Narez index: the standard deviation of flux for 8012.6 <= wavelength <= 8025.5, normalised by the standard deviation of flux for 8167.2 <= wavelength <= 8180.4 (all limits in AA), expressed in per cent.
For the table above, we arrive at 172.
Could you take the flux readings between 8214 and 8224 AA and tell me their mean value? 3.40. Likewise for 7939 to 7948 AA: 3.49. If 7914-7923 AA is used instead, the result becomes 3.59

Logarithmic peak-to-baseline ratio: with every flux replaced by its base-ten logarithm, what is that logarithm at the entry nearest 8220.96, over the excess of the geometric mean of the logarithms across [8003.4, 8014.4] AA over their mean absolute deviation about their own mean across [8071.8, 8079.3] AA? 0.99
